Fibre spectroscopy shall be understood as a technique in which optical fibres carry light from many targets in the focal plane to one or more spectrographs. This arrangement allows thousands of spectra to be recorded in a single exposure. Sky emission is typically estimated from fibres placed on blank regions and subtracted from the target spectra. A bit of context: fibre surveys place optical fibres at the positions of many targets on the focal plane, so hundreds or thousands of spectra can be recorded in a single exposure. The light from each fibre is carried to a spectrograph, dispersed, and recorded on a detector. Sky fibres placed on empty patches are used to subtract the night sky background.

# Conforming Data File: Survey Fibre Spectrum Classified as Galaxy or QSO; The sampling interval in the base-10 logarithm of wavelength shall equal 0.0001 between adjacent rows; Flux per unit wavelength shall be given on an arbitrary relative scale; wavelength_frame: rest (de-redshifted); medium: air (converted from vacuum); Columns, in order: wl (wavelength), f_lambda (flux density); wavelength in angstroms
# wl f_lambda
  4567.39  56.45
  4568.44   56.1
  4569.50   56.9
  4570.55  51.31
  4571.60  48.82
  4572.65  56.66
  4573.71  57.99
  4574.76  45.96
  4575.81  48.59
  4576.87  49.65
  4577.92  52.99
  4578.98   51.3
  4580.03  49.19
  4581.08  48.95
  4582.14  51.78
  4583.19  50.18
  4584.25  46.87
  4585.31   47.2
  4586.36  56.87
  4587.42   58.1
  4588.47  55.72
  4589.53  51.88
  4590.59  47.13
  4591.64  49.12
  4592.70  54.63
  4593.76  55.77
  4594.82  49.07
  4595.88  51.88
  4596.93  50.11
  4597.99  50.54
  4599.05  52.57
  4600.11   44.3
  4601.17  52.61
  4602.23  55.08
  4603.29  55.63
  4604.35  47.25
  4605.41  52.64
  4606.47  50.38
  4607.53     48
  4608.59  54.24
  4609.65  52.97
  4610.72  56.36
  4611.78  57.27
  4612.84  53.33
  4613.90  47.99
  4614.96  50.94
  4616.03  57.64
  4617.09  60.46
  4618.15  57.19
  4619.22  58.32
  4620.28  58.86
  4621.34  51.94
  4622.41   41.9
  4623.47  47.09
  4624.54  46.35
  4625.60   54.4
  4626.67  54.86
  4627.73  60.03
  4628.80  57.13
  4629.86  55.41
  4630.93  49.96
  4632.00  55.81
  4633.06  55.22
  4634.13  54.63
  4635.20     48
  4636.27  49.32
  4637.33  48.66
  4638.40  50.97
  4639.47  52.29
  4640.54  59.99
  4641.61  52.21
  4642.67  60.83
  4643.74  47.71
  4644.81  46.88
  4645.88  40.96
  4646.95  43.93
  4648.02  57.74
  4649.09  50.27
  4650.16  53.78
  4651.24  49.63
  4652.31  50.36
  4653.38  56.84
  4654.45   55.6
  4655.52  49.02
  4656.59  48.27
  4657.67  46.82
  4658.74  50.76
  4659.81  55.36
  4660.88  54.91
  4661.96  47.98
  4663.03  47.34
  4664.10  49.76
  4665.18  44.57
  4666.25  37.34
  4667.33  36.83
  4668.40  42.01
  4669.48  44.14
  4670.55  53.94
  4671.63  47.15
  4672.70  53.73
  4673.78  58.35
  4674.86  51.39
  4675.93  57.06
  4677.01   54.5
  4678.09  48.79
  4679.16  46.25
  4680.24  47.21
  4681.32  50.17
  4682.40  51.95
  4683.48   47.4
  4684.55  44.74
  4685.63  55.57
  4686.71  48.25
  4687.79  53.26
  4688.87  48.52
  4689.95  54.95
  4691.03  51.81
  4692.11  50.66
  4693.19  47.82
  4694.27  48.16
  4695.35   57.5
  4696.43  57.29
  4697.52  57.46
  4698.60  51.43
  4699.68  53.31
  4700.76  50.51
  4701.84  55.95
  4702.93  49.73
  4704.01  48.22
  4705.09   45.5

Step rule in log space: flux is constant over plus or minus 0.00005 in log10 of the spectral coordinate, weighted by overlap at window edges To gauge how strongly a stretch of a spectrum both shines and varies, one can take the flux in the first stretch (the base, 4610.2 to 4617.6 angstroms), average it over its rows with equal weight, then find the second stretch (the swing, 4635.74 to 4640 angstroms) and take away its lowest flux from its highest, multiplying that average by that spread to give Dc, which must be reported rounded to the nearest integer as 199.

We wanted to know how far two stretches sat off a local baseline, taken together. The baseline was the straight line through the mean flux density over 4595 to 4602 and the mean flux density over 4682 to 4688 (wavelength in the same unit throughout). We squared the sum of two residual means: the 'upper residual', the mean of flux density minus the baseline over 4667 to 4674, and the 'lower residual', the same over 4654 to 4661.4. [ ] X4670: 1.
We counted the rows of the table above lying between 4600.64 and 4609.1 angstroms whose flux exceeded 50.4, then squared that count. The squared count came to 25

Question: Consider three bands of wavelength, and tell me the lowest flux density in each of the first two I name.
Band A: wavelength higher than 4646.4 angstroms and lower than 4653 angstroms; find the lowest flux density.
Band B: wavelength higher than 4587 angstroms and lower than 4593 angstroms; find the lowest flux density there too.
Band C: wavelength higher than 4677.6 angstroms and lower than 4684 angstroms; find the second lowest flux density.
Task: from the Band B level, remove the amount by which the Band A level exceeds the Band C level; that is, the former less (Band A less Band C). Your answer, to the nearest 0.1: 50.4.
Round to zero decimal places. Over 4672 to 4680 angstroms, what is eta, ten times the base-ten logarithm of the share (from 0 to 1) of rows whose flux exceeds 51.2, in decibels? -1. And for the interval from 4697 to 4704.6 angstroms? -2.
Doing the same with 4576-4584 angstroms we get -4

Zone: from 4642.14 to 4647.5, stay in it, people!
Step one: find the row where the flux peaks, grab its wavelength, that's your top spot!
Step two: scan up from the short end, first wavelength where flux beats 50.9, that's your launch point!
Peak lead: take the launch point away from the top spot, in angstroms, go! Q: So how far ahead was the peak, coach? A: 0.0 angstroms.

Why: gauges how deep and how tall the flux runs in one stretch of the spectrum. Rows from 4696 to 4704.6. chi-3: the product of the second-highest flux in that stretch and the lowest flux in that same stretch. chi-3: 2763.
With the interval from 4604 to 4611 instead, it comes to 2563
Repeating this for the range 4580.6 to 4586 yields 2352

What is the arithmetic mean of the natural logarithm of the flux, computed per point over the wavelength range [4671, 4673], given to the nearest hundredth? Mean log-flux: 3.92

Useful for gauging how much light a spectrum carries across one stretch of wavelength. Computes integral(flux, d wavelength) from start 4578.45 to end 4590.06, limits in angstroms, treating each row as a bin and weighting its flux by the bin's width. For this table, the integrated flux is 600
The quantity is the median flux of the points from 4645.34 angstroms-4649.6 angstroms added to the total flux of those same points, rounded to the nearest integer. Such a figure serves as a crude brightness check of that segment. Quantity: 240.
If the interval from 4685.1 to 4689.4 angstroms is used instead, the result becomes 256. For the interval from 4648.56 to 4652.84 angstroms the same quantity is 254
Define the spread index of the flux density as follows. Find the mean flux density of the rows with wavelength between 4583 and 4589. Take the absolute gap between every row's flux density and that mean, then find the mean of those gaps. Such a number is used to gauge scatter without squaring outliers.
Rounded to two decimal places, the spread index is 4.41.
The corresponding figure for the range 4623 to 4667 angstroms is 4.17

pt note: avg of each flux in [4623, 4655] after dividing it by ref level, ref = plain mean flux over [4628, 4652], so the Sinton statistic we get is 1.01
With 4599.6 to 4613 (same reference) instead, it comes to 1.01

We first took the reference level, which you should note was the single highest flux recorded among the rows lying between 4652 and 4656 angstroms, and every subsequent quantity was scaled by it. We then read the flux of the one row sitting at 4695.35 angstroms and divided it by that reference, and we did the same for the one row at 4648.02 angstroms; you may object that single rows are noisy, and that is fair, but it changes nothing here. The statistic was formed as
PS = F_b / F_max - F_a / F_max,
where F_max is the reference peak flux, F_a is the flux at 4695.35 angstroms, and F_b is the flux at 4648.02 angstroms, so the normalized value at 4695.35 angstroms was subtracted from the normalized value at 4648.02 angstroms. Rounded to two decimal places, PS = 0.00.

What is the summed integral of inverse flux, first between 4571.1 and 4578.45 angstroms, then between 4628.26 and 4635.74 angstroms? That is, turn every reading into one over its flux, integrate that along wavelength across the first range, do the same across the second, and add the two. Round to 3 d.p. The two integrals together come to 0.283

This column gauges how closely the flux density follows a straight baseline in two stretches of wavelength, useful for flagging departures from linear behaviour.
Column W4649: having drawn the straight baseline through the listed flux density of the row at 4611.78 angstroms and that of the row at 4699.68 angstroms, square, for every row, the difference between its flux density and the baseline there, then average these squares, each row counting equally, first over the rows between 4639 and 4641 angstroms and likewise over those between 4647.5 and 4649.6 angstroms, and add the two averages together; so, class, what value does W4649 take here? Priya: 31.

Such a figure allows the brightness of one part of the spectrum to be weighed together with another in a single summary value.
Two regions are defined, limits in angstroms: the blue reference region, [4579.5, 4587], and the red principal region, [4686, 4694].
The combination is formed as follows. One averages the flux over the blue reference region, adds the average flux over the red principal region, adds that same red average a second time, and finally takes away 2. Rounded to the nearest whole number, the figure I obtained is 150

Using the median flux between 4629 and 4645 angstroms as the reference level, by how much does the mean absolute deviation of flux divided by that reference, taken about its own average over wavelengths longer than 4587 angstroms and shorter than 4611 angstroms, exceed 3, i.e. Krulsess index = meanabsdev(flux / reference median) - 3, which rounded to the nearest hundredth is -2.95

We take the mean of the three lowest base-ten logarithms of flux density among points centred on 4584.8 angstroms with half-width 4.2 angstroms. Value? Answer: 1.68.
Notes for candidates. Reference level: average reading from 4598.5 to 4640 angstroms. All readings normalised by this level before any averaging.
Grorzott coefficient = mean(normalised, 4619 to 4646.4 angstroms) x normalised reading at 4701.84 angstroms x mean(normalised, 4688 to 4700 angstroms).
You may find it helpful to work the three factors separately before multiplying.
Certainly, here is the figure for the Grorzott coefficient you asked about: 1.05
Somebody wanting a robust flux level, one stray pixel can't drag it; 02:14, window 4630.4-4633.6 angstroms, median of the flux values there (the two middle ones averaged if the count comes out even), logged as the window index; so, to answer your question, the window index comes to 55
